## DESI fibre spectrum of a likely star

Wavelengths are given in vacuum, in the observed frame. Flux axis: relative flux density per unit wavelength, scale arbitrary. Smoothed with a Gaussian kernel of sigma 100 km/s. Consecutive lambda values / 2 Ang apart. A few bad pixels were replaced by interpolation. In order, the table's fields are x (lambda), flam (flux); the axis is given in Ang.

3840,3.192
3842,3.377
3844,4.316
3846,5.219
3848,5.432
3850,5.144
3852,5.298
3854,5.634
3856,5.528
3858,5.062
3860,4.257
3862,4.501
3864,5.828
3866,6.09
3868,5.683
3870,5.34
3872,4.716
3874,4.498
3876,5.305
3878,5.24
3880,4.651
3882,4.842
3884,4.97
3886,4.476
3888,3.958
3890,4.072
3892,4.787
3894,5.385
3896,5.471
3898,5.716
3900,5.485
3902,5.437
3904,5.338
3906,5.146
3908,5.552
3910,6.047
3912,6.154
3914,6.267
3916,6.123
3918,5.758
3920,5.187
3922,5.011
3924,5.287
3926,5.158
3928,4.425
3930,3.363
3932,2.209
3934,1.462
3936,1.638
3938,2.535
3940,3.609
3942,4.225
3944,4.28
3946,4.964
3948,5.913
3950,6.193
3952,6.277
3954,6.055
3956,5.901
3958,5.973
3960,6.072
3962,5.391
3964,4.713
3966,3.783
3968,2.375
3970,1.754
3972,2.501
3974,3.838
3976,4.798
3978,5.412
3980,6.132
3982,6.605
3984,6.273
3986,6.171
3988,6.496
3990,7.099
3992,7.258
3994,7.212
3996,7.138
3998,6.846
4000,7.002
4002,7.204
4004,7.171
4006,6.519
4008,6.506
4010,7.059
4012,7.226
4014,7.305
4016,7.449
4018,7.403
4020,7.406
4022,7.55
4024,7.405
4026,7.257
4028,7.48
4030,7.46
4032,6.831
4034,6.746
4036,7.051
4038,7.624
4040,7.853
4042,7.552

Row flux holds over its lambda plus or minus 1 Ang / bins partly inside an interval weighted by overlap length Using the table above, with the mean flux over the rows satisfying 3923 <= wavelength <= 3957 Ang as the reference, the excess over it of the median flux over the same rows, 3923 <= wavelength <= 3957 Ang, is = 0.10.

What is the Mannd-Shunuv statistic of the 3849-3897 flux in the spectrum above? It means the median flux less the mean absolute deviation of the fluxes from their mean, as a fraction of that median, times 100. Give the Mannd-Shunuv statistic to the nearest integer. 91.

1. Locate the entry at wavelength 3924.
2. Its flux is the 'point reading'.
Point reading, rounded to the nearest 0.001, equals 5.287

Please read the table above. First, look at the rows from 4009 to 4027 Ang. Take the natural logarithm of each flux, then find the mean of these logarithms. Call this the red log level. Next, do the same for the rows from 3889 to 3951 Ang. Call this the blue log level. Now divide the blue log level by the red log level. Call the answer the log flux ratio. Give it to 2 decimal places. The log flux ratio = 0.76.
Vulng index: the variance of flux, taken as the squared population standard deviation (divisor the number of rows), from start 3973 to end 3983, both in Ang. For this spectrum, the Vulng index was 1.0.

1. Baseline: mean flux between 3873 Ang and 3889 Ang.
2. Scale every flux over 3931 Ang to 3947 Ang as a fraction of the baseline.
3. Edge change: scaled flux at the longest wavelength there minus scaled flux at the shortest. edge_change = 0.58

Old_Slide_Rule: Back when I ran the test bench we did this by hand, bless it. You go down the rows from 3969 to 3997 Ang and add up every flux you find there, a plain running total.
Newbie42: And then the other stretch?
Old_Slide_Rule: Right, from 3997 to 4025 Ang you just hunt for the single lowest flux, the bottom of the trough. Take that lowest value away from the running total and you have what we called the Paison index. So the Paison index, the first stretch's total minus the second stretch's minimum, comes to 72.2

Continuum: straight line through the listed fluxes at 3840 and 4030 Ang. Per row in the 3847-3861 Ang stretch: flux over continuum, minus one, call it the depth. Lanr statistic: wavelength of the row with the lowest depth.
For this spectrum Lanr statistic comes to 3860 Ang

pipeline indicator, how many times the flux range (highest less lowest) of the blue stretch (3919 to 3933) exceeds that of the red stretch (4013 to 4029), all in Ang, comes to 10.5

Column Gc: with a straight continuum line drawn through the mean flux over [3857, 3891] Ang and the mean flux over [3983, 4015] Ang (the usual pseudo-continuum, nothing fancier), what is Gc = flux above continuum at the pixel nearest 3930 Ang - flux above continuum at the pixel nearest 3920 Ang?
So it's -2.0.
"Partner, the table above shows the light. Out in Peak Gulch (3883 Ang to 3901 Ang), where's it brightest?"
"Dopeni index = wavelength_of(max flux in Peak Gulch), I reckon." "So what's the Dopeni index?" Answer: 3898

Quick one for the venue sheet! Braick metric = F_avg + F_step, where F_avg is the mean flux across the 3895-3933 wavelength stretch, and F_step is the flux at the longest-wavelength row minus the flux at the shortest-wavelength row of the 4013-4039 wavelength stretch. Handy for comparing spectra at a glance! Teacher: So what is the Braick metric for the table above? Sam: 5.5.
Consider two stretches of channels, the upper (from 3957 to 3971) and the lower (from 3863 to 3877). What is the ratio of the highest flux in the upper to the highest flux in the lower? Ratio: 1.00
